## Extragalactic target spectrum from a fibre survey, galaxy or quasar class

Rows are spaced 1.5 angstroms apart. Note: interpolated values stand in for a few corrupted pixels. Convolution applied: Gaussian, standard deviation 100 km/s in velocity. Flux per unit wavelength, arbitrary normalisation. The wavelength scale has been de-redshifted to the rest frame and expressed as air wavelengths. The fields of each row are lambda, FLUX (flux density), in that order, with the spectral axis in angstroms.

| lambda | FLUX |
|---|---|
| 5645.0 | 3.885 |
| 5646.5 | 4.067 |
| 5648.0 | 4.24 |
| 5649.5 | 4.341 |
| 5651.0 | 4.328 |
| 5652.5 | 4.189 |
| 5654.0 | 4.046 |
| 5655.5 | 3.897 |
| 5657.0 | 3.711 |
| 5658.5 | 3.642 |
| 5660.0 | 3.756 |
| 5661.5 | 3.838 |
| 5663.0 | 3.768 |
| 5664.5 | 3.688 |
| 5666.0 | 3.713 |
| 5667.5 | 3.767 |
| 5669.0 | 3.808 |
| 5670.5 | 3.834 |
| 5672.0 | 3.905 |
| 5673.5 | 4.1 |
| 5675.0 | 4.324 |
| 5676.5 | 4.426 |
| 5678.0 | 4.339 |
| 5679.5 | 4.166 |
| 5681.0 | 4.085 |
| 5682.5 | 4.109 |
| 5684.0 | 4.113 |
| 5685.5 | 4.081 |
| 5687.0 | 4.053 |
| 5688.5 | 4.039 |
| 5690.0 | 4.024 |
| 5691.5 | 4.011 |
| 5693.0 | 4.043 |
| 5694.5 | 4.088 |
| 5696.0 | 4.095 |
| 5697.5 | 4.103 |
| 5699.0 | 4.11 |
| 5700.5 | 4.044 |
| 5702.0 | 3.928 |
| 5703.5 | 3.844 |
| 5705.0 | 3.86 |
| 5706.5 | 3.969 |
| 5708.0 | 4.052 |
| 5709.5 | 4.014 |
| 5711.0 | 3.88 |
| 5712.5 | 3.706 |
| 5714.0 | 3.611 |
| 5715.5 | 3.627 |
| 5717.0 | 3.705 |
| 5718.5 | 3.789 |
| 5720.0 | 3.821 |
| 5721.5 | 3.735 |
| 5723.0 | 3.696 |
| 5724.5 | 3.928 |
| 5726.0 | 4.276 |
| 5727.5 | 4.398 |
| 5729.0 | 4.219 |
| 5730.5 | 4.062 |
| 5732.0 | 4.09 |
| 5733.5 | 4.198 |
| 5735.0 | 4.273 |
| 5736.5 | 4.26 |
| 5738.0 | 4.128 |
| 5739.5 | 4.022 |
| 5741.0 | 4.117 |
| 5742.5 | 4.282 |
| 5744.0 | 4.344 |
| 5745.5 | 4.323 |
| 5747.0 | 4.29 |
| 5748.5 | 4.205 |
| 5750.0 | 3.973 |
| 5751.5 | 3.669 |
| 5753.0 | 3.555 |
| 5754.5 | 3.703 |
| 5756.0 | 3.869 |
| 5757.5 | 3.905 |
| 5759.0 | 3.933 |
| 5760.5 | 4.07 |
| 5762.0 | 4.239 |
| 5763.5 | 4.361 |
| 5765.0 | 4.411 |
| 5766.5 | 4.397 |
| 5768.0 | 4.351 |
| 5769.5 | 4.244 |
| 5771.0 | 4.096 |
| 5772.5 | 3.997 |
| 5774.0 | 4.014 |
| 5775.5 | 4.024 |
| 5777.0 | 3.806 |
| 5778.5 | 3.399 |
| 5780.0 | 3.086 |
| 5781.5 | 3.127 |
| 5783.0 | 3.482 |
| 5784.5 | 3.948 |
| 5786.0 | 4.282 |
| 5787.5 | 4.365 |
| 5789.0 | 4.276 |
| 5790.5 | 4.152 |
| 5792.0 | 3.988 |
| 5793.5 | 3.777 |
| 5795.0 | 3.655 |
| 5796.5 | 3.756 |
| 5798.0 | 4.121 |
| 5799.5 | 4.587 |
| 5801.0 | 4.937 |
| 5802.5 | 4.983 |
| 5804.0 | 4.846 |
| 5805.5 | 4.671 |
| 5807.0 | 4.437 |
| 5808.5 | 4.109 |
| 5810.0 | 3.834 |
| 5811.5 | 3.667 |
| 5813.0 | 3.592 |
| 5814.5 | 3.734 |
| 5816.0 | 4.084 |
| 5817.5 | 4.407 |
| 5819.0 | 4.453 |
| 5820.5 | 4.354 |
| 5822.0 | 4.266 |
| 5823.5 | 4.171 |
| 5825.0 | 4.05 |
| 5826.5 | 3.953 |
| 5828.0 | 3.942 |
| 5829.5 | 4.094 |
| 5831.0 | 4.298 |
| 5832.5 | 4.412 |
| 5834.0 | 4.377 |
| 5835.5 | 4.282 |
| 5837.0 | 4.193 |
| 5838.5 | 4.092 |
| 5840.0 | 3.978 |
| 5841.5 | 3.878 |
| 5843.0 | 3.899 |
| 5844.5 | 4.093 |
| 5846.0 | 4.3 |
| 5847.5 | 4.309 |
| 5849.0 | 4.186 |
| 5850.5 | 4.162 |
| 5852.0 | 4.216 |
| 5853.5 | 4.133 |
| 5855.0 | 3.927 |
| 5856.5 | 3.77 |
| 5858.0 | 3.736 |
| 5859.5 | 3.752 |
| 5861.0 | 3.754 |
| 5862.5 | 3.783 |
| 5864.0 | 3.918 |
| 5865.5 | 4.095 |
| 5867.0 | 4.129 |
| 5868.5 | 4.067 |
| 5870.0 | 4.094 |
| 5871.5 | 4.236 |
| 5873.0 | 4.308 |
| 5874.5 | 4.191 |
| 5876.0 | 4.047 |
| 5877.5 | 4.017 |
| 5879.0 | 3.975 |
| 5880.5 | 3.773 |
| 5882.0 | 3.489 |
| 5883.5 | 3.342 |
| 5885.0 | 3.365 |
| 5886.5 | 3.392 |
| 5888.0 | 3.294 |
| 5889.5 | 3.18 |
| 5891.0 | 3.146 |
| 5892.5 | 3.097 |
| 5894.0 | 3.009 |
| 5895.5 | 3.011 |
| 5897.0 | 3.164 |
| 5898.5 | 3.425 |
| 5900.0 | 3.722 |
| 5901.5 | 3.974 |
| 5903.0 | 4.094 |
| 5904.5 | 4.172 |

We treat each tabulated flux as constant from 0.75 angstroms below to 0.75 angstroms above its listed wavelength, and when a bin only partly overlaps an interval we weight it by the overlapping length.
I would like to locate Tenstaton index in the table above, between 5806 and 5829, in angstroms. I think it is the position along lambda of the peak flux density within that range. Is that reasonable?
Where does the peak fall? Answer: 5819.0 angstroms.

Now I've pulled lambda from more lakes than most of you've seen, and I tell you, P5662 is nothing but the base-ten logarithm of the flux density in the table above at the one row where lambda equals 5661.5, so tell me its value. 0.584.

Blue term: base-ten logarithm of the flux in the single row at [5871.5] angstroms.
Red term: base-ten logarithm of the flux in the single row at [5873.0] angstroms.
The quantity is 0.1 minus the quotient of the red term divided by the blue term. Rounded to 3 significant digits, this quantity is -0.912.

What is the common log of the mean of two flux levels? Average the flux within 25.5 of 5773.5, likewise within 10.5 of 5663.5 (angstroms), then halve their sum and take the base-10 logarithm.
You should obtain 0.589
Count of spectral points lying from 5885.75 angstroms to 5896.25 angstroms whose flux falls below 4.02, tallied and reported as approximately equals 7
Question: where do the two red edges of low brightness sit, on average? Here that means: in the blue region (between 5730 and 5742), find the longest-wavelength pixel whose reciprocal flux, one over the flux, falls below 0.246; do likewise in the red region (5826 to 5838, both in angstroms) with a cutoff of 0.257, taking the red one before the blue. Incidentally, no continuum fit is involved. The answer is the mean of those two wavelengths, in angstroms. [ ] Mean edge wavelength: 5789.0 angstroms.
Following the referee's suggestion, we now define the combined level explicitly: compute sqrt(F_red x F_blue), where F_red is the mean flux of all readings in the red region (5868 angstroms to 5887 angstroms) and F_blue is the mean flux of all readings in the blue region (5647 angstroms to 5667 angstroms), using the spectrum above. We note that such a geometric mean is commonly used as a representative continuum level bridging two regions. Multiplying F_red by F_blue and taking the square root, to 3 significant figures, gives 3.90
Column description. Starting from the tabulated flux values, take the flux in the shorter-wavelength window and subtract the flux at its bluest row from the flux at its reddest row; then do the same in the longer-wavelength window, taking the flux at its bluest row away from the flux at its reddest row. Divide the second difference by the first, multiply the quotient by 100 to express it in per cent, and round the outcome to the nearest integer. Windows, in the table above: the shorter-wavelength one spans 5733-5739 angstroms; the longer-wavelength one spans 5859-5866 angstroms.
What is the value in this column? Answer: -490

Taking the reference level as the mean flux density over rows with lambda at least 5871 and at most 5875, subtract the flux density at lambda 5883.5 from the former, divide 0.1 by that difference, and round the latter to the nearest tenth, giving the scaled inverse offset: 0.1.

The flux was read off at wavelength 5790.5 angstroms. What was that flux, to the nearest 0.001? 4.152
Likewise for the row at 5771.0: 4.096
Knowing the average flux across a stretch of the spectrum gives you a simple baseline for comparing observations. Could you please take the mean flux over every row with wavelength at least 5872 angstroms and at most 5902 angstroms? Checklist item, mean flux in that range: 3.5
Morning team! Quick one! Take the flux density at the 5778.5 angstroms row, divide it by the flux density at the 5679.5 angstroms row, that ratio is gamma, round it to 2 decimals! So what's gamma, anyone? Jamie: 0.82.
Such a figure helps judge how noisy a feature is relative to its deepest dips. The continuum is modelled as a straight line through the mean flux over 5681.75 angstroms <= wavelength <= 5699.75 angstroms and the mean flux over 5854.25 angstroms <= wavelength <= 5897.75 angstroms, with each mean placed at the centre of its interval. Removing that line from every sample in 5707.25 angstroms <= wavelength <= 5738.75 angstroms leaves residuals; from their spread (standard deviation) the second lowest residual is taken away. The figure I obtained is 0.65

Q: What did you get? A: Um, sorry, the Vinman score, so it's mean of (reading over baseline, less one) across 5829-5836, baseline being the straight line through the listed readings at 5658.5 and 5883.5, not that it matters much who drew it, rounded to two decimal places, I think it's 0.26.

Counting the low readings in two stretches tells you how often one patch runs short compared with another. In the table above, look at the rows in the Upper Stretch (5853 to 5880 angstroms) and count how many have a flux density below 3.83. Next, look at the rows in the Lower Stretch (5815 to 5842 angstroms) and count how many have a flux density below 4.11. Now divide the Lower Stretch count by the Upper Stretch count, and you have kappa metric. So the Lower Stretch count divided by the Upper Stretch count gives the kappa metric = 1.6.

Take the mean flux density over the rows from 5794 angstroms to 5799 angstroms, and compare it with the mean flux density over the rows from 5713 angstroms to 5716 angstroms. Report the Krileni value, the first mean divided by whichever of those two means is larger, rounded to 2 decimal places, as 1.00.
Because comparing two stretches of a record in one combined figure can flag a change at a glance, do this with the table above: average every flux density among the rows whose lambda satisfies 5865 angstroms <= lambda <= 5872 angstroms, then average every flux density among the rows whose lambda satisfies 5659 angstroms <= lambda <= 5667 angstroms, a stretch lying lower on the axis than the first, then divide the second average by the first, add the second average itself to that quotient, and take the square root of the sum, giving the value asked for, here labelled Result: 2.16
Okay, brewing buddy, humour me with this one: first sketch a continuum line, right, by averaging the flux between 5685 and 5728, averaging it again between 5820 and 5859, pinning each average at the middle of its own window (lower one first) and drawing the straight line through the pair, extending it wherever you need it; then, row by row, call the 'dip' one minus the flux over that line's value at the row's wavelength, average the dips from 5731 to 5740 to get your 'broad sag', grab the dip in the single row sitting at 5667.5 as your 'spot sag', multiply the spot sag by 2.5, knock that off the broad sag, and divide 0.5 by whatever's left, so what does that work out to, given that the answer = -3.9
